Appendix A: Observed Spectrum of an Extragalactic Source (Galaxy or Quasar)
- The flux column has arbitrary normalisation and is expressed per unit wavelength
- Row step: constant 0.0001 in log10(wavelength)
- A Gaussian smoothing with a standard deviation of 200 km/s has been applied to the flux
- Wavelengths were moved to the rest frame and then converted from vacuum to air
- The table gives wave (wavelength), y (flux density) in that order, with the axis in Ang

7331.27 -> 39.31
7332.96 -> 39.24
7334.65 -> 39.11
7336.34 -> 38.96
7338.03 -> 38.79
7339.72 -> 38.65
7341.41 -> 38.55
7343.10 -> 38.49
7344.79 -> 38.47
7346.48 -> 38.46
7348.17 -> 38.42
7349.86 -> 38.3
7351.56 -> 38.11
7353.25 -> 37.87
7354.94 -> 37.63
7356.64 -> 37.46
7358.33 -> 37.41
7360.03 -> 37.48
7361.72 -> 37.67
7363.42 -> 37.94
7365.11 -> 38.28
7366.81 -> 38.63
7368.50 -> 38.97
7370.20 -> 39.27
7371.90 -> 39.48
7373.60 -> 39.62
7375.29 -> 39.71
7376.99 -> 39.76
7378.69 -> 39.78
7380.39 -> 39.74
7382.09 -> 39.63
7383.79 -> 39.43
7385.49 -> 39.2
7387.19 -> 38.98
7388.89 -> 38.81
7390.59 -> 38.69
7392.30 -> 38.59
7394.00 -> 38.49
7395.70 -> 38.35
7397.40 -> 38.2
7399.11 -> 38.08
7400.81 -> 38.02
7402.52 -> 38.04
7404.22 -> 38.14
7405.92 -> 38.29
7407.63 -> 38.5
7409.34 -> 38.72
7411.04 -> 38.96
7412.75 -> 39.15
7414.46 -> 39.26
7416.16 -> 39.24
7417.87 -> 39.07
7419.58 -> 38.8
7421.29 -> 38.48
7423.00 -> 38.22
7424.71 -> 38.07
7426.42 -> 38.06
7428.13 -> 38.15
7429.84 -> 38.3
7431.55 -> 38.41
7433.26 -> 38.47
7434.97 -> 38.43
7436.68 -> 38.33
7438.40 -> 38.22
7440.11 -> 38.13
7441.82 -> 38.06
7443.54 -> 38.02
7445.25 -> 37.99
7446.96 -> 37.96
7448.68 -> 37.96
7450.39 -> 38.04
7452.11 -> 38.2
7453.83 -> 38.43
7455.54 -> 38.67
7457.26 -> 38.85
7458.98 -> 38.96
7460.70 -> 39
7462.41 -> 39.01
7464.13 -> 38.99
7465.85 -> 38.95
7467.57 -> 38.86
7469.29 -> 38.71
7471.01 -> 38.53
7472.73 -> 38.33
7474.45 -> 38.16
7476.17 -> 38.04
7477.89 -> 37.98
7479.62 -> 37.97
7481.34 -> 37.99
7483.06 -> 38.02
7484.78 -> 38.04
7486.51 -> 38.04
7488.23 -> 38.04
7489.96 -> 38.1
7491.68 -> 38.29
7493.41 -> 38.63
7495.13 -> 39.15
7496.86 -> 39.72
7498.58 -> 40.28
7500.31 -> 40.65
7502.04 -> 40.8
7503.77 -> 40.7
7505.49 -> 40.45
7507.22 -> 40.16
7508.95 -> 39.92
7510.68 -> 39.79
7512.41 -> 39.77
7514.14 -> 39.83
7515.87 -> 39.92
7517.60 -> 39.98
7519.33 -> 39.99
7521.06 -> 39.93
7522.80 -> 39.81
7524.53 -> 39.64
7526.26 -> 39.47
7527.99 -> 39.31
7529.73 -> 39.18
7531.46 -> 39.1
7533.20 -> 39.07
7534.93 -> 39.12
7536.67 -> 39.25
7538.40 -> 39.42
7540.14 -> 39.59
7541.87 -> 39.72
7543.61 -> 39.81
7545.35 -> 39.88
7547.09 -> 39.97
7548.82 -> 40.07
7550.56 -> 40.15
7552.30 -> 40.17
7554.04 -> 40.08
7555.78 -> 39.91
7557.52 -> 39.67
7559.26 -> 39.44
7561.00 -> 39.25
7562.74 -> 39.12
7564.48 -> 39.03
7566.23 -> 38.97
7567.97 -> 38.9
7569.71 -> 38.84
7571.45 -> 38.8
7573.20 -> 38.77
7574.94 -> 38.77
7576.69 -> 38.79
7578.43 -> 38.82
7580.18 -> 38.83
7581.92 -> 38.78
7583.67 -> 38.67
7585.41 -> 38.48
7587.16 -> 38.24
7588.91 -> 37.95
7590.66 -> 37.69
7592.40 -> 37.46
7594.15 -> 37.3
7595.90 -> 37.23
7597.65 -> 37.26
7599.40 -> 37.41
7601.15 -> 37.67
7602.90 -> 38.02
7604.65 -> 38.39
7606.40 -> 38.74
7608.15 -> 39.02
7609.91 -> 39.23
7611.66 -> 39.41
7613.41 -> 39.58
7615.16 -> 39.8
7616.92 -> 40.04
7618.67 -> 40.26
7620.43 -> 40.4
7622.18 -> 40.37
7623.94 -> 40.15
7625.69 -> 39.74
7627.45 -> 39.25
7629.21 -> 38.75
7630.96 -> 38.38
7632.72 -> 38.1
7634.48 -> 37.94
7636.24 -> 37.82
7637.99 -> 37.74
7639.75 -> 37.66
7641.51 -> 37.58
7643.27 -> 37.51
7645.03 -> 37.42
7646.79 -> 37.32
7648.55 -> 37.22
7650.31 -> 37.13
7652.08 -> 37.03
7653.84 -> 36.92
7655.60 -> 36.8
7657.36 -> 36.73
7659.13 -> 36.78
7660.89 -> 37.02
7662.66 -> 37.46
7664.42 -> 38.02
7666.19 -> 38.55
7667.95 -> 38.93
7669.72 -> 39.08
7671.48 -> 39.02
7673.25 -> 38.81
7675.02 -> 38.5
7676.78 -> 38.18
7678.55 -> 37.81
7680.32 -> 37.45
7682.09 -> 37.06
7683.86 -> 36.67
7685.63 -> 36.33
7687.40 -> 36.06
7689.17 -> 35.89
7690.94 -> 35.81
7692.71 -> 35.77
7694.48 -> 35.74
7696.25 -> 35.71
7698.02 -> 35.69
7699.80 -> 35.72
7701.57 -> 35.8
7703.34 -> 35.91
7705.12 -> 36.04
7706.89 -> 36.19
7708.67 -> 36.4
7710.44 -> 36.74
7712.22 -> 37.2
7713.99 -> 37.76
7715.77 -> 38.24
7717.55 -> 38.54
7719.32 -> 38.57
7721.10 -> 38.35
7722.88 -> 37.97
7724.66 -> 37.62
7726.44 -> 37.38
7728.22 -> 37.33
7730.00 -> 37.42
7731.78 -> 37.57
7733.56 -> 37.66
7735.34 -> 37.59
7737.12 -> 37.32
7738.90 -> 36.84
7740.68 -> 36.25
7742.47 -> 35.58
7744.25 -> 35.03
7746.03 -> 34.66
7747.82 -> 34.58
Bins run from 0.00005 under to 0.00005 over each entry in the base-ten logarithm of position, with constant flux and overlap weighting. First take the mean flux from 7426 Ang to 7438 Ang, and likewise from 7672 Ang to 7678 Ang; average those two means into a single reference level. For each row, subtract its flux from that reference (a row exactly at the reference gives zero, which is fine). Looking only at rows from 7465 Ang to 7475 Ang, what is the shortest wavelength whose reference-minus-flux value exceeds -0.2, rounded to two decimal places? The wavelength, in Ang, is 7471.01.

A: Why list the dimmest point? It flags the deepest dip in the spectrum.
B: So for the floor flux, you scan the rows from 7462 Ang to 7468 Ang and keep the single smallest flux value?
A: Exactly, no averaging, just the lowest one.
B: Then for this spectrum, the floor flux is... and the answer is 38.86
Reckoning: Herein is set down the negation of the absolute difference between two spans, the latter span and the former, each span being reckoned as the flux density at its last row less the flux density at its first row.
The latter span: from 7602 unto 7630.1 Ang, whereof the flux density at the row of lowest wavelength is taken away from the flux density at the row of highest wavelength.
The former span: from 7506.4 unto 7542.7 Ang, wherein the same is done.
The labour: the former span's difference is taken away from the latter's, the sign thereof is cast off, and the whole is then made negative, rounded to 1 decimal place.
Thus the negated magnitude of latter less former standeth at -1.2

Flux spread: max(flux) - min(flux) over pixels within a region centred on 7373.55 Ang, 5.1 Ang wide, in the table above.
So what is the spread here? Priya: 0.2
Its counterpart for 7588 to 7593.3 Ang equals 0.5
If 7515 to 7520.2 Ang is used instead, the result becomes 0.1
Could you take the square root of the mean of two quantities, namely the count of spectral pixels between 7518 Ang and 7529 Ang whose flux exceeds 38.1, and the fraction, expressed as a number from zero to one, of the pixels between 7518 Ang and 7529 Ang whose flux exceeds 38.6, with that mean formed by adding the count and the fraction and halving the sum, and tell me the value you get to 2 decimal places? 1.87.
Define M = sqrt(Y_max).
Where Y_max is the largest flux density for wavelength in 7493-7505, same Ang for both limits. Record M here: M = 6.39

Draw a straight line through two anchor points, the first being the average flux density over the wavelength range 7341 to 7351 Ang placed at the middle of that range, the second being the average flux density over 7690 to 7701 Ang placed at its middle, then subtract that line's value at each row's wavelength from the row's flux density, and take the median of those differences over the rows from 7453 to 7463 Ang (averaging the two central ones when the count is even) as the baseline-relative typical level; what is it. 1.3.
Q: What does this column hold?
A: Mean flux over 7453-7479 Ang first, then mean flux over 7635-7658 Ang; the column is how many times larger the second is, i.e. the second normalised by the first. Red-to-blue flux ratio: 0.97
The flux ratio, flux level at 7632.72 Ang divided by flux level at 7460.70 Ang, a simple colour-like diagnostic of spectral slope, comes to 0.977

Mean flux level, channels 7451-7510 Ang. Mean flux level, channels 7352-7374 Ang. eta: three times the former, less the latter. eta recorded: 78.4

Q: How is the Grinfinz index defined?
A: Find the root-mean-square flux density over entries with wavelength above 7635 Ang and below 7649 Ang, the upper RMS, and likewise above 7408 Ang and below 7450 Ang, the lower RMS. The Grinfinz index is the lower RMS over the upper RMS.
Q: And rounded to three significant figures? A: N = 1.02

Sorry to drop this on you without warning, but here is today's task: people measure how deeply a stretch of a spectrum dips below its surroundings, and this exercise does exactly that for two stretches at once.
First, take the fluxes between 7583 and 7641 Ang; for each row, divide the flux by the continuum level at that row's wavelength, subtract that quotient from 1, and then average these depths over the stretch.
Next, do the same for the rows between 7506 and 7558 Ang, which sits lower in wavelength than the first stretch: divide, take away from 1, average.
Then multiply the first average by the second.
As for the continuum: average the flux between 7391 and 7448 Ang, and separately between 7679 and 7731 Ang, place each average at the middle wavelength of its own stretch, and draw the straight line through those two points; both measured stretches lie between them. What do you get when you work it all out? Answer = 0.0018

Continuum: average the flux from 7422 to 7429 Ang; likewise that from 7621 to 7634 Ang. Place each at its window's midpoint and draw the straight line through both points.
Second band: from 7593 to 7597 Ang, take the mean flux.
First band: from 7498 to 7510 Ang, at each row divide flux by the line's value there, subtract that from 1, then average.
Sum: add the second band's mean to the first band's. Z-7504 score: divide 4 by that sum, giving 0.1075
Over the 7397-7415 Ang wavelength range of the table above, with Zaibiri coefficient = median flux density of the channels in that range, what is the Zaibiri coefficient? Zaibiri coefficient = 38.3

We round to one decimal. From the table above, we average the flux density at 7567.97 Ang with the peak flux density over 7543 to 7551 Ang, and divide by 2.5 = 15.8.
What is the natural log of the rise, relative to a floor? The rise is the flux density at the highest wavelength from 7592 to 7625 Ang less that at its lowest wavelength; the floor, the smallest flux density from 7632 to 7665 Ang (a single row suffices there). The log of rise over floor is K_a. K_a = -2.6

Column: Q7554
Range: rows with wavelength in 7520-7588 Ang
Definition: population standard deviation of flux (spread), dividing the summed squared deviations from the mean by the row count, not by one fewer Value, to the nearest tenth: 0.5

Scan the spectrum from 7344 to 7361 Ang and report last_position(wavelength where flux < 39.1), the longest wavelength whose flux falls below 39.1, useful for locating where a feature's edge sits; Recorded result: 7360.03 Ang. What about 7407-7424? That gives 7423.00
